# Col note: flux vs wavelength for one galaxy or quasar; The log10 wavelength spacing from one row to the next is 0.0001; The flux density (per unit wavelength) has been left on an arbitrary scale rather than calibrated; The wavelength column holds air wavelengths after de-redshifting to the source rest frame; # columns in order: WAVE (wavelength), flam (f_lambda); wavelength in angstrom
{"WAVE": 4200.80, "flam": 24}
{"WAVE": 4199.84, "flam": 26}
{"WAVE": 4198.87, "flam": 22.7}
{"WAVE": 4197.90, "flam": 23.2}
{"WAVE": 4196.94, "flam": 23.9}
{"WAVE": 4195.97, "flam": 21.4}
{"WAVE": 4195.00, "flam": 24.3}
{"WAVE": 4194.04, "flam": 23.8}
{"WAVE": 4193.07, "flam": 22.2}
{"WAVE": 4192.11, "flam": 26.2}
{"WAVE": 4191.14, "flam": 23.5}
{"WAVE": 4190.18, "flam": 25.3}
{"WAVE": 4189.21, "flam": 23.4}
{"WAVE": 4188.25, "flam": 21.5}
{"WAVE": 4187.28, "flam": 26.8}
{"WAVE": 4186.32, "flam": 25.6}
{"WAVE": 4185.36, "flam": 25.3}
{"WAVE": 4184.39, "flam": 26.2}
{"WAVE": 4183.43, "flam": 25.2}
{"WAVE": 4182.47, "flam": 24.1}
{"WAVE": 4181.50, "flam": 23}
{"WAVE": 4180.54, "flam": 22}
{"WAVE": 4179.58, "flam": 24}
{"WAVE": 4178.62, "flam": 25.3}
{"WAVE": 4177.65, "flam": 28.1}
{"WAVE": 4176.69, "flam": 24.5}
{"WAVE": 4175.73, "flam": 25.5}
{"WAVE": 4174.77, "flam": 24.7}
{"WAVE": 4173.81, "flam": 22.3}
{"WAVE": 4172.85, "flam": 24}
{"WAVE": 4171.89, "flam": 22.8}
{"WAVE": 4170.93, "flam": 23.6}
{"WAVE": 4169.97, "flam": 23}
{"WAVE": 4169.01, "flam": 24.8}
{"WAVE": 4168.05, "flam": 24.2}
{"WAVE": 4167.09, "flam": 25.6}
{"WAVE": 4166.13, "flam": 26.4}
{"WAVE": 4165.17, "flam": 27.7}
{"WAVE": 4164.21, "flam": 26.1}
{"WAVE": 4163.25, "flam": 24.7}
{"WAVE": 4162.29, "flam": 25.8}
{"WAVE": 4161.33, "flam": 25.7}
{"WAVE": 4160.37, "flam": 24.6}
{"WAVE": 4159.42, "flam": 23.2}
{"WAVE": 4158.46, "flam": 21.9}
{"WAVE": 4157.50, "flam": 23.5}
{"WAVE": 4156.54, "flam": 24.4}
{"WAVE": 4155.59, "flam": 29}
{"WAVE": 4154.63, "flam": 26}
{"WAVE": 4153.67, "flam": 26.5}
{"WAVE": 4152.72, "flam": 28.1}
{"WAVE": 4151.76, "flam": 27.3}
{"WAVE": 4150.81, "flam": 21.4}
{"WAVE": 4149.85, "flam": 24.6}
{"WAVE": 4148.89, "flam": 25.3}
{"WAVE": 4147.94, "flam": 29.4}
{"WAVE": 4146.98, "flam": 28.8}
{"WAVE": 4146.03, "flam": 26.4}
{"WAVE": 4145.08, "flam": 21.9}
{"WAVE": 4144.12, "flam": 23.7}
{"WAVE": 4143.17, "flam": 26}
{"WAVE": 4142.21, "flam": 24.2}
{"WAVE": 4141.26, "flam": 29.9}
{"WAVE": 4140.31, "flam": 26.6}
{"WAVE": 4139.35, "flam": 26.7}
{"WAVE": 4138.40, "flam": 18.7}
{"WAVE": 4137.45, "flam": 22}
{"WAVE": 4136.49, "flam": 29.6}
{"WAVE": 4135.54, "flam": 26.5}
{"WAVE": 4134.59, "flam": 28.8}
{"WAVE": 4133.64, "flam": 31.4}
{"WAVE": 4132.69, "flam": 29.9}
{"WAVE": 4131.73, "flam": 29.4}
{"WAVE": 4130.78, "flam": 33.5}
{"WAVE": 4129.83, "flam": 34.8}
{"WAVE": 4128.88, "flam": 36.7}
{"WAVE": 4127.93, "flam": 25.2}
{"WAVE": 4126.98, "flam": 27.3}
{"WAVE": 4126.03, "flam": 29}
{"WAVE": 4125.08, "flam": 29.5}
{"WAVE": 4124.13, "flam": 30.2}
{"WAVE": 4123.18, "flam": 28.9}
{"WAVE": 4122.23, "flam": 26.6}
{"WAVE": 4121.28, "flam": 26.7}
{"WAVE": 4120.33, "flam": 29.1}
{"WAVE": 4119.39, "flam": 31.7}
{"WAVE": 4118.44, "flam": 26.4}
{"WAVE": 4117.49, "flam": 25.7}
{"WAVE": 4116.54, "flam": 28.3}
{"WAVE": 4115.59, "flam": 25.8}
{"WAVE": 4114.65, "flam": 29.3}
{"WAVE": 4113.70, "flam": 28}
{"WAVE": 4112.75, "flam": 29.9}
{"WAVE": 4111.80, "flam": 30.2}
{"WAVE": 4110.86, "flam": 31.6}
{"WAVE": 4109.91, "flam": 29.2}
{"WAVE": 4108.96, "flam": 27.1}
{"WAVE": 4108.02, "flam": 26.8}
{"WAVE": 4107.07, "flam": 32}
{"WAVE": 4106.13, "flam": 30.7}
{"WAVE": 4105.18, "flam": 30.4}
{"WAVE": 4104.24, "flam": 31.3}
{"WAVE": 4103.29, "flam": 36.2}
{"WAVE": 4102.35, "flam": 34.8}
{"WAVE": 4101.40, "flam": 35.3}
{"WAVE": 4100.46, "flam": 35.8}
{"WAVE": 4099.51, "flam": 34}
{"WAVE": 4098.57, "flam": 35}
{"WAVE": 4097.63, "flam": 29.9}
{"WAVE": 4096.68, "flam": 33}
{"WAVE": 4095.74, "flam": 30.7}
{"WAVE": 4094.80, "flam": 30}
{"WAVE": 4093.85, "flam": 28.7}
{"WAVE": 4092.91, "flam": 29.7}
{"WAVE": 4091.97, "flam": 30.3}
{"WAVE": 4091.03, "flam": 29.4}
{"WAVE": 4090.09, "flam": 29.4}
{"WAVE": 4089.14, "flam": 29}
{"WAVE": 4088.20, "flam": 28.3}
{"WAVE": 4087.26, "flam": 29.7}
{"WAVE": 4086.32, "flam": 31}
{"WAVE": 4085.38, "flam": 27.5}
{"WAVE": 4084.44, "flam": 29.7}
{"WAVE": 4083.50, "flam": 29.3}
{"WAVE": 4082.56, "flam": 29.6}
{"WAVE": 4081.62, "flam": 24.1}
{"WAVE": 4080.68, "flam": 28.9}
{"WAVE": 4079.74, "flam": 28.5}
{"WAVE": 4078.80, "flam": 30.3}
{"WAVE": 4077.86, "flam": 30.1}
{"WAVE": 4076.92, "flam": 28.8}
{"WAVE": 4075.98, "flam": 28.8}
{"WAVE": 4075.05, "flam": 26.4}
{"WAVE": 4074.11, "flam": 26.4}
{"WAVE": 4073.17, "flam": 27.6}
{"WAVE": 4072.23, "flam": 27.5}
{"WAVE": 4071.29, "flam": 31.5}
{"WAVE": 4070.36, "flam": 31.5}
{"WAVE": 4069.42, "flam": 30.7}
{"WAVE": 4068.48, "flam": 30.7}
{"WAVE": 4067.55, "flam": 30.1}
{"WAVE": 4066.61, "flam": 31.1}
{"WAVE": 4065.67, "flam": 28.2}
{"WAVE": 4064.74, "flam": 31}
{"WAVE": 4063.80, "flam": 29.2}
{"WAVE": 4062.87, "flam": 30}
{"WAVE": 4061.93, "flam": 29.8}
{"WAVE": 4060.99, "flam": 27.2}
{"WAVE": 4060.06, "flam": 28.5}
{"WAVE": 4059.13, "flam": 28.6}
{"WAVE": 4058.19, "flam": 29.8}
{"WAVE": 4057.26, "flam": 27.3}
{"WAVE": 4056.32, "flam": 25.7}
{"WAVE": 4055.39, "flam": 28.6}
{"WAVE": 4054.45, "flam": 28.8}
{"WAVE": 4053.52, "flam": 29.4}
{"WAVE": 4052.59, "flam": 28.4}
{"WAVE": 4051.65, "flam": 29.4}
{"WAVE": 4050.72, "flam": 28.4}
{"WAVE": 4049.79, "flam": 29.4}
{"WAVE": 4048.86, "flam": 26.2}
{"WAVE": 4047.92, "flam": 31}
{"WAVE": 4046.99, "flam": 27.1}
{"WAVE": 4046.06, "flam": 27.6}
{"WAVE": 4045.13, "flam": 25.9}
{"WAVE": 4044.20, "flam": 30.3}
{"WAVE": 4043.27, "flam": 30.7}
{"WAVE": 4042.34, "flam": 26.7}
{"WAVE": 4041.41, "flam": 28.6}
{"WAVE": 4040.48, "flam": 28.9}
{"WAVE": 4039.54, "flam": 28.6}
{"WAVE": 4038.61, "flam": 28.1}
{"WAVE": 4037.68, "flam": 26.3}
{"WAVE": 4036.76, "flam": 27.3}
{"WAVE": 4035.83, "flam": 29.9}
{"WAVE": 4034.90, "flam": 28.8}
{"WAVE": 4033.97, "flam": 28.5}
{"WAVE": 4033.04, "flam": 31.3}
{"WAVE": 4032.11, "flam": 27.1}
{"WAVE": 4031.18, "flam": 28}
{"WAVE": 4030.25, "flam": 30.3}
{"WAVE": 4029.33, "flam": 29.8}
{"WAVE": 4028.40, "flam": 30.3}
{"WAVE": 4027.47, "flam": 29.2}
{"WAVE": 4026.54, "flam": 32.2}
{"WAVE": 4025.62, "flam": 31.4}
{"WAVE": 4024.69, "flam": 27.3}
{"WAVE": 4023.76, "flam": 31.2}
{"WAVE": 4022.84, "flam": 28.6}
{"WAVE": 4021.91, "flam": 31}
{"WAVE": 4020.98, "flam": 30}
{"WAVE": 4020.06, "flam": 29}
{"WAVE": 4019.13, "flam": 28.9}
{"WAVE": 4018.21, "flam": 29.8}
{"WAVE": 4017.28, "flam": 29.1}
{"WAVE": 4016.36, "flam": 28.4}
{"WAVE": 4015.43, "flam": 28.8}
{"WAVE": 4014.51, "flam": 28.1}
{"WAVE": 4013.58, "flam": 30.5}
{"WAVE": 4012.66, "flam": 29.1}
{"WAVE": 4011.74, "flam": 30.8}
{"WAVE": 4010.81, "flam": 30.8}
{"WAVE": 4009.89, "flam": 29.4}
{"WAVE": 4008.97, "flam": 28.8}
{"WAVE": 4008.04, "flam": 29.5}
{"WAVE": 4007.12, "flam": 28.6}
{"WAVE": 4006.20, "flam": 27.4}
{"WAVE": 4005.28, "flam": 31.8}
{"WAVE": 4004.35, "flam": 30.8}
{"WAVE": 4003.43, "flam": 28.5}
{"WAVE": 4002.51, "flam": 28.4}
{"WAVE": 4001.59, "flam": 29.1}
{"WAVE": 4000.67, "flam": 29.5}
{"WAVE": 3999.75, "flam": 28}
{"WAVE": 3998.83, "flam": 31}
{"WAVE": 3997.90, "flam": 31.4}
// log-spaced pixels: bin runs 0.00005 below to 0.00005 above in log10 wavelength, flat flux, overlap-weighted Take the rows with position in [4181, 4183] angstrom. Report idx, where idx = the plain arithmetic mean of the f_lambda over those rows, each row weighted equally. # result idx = 24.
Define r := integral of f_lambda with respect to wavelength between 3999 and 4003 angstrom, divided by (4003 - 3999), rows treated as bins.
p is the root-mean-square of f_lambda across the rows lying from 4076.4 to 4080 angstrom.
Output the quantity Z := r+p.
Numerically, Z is 58.4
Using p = 29.4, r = 29.0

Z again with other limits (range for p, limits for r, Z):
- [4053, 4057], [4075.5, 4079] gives 57.6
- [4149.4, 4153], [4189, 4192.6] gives 50.2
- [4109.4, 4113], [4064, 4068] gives 60.2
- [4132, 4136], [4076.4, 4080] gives 58.6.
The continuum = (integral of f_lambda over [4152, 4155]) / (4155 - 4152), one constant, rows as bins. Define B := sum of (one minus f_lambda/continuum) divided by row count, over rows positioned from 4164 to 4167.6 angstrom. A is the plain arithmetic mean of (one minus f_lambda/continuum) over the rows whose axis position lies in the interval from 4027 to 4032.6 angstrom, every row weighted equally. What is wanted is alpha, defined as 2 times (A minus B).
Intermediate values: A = -0.08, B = 0.02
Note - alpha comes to -0.2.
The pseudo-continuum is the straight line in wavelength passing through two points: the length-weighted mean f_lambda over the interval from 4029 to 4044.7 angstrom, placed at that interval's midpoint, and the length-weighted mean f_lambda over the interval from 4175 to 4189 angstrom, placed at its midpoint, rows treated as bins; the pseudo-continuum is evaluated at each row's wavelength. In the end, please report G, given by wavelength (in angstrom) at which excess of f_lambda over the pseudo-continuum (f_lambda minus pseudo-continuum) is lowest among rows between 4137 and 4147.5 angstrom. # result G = 4138.40 angstrom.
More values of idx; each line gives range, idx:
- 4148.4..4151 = 24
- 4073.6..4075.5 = 26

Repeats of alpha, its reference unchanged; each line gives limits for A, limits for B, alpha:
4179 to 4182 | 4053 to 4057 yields 0.4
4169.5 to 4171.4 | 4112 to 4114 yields 0.4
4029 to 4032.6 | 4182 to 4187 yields -0.3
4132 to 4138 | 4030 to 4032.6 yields 0.0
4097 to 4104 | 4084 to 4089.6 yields -0.4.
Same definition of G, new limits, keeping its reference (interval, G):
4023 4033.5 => 4024.69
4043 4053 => 4045.13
